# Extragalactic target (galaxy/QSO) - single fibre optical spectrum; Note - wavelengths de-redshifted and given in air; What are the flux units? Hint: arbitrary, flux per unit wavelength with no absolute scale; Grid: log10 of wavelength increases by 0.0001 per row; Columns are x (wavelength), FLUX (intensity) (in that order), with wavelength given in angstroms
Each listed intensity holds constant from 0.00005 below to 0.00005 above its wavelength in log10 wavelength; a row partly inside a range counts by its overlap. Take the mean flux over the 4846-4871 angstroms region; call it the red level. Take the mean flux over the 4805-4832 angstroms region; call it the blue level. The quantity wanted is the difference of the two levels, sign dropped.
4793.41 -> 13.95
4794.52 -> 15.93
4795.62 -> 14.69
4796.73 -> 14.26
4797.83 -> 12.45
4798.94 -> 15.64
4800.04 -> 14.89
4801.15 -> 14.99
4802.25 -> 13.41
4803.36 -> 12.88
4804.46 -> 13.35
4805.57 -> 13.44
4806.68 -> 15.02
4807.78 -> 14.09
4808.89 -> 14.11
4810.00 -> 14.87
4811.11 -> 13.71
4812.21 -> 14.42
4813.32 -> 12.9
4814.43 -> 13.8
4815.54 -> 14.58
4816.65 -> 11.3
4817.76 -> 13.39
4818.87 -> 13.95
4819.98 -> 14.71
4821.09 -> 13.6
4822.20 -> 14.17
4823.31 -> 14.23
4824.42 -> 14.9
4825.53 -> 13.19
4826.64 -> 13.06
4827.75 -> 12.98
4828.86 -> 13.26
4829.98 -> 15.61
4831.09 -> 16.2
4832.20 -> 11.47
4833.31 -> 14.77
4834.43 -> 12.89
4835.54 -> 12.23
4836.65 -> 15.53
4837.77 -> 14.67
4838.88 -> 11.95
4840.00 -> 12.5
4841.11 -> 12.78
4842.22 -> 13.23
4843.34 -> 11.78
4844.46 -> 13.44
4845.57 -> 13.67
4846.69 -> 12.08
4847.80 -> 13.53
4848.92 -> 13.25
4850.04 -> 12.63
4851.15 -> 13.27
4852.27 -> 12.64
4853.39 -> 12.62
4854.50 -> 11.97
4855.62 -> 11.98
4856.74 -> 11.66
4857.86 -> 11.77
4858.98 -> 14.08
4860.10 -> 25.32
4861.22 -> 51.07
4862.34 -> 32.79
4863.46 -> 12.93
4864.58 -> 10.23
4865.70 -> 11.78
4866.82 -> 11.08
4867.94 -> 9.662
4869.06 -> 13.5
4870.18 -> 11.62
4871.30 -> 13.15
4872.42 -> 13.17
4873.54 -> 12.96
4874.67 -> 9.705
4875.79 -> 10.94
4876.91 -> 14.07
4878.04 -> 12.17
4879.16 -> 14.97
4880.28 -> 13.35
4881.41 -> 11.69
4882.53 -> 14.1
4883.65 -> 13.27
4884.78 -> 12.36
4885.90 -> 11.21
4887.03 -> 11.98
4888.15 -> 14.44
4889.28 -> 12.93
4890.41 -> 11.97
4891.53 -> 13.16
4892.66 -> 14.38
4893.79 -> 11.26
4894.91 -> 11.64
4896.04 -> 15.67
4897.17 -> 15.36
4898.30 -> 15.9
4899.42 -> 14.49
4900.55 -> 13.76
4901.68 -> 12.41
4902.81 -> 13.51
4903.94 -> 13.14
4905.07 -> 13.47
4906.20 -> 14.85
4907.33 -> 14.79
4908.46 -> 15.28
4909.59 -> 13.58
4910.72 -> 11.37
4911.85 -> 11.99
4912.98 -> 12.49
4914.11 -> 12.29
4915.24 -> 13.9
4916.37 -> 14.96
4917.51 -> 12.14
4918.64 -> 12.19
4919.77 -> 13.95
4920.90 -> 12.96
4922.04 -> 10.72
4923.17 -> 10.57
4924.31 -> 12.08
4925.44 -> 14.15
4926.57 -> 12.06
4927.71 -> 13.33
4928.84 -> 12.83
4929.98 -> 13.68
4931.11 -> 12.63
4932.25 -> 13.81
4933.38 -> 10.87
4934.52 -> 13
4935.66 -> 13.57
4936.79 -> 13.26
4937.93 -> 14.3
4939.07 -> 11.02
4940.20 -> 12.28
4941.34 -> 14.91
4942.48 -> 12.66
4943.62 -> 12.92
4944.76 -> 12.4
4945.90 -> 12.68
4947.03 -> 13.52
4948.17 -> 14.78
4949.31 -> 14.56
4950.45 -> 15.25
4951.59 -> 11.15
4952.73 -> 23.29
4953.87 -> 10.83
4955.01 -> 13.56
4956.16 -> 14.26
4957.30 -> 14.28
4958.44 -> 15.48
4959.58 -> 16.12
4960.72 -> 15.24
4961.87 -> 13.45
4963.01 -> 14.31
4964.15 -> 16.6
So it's 1.54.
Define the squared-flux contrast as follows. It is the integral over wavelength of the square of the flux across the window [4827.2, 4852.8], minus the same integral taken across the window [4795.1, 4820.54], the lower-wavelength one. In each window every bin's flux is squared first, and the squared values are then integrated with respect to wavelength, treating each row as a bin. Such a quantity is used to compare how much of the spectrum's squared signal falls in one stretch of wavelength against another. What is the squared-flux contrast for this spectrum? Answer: -392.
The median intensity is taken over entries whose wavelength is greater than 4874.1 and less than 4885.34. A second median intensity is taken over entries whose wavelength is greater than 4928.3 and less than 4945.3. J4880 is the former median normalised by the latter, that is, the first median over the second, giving 0.99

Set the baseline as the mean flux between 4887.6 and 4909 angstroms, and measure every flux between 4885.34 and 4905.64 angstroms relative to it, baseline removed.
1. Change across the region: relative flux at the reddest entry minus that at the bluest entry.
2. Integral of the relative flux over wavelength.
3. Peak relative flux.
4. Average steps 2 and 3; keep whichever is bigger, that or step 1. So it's 2.3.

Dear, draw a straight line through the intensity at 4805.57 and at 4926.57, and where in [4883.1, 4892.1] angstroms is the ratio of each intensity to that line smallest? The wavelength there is 4885.90 angstroms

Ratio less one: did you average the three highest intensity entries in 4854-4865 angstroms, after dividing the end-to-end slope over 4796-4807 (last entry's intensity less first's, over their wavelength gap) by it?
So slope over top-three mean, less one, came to -1.00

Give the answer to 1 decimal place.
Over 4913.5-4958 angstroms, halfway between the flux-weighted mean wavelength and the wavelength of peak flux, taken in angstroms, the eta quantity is 4944.5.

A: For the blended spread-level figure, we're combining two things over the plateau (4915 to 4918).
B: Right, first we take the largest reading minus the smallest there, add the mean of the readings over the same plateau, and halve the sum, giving 8.2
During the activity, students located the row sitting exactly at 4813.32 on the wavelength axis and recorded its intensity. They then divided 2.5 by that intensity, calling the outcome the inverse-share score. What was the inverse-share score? 0.194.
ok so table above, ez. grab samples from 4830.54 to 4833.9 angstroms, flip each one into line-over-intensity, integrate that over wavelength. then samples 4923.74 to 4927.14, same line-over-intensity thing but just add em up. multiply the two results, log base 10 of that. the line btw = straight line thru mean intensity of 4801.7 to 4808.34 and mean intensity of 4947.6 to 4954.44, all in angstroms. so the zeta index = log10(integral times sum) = 1.07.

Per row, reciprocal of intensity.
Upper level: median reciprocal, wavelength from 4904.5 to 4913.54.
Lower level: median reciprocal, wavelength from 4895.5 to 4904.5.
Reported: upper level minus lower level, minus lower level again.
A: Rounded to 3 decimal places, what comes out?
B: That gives -0.068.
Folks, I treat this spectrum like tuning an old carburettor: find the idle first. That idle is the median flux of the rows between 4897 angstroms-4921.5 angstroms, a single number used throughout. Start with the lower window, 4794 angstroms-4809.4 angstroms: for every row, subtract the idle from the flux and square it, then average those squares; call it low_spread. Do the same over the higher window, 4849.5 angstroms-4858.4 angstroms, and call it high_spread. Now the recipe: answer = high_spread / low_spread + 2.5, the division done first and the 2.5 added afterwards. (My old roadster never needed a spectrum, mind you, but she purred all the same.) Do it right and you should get 3.7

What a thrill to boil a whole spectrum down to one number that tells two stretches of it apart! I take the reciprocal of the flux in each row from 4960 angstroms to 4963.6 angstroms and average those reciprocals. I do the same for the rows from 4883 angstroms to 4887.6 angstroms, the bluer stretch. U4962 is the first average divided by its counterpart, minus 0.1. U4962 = 0.75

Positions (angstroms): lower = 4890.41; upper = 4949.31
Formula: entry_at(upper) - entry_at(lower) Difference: 2.6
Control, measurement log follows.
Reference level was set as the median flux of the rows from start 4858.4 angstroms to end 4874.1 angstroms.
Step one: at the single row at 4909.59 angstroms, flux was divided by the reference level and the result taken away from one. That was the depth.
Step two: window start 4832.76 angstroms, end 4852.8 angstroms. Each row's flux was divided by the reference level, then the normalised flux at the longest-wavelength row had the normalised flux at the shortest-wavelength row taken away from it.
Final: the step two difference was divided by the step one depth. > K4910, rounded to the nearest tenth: 4.1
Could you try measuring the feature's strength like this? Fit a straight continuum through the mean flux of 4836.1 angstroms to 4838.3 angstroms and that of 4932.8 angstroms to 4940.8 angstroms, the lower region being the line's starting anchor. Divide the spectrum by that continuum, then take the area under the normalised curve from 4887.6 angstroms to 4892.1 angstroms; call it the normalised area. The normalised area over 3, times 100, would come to 143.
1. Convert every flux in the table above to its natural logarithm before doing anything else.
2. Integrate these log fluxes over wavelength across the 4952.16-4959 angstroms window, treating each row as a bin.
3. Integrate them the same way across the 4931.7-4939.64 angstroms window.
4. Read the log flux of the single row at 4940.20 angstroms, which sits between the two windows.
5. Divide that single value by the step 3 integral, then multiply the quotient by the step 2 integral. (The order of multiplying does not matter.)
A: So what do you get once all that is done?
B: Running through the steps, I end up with 2.3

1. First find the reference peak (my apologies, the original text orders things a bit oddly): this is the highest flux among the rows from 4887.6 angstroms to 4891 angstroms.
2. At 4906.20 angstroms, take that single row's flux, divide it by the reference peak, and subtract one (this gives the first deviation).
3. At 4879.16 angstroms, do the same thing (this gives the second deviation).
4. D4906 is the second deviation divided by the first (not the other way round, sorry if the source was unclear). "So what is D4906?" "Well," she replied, 1.3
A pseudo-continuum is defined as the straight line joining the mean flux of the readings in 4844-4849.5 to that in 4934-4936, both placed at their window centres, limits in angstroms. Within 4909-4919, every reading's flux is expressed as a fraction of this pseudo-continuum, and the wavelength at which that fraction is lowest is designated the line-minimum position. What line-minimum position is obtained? 4910.72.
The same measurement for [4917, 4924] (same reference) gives 4923.17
